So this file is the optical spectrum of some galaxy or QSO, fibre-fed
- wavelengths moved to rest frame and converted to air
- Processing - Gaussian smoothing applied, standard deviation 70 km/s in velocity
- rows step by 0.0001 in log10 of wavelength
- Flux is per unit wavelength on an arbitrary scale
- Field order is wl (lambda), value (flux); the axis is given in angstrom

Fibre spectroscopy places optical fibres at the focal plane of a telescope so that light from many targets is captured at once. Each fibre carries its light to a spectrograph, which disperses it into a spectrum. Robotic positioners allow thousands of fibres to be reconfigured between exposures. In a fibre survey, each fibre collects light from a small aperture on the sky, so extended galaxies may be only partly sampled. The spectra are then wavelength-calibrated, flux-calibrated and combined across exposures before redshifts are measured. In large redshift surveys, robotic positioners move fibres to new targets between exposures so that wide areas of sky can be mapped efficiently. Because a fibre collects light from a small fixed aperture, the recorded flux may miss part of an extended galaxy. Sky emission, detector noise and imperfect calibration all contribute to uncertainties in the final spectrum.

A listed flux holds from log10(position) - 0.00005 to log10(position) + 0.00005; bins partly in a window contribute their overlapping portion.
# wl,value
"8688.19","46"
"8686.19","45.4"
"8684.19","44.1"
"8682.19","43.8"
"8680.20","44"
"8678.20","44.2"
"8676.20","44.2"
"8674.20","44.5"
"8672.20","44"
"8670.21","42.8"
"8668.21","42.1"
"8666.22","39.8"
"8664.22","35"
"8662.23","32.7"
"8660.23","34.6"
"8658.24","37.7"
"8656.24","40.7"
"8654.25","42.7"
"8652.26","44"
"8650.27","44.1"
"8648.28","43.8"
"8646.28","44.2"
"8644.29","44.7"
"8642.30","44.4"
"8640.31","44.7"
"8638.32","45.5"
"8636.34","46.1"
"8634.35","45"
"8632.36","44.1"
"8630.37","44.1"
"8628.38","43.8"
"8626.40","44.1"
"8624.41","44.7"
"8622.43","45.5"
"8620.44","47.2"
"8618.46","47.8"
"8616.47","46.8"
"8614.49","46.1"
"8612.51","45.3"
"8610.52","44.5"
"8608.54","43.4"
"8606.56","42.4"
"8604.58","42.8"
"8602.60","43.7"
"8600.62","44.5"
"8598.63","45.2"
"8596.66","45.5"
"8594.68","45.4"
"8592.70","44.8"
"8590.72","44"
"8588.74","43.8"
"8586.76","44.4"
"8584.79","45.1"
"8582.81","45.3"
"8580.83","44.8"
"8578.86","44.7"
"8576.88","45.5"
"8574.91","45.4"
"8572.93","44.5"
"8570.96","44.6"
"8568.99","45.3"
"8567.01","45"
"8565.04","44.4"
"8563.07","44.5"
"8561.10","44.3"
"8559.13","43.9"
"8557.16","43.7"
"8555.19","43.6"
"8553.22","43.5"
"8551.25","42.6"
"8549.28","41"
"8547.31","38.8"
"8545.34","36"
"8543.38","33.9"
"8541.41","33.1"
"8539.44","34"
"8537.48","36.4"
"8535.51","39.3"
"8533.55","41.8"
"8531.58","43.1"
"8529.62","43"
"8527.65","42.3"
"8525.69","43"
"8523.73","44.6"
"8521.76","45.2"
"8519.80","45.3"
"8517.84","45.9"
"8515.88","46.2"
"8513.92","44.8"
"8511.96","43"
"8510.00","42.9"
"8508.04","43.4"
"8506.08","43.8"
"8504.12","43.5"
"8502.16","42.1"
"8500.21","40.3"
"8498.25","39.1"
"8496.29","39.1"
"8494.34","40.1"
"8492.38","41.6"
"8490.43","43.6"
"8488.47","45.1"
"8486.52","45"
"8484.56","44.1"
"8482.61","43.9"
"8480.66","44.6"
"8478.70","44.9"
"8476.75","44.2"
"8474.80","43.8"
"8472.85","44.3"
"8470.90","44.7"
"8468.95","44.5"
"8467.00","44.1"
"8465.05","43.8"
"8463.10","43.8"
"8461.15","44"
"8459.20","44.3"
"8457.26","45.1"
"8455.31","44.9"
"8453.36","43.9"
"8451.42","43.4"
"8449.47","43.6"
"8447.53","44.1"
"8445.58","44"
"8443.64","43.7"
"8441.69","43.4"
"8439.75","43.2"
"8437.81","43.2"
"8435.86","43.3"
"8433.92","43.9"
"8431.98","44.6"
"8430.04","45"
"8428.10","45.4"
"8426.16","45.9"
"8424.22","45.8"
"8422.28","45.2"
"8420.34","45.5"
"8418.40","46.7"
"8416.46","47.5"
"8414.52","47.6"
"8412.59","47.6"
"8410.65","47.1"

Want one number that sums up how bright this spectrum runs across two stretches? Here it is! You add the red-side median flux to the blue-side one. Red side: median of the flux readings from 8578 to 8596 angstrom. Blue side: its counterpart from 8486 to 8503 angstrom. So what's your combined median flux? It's 86.4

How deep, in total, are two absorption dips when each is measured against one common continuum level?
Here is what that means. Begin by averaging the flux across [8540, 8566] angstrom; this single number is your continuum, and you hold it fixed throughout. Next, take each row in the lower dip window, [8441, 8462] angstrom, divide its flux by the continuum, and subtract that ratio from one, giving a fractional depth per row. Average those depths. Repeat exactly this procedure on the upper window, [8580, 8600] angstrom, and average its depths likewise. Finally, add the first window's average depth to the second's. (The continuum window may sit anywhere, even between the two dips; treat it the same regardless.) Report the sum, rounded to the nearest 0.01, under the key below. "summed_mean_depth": -0.17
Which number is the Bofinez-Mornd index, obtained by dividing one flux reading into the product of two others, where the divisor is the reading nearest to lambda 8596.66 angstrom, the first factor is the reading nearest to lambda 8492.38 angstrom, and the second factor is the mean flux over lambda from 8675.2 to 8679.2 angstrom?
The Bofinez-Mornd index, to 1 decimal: 40.4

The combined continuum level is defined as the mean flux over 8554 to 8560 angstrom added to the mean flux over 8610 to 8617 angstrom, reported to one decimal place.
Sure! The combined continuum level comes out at 89.4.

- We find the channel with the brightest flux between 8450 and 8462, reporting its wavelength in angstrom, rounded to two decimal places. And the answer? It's 8457.26 angstrom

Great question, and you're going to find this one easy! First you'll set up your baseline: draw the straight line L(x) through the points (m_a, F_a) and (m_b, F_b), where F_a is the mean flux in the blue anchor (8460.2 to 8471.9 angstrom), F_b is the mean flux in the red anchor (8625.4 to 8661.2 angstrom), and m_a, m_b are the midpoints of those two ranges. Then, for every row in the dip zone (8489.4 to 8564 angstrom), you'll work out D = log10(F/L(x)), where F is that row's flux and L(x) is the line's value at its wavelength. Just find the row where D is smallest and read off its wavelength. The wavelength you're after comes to 8541.41 angstrom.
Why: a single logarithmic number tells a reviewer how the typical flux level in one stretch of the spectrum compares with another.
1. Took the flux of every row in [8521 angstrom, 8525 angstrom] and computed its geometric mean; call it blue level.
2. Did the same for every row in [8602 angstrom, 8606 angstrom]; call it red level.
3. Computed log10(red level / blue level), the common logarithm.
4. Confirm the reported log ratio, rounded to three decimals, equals -0.016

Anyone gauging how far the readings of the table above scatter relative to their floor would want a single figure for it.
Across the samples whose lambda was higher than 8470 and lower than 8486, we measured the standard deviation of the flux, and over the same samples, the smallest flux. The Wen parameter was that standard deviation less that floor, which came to -43.4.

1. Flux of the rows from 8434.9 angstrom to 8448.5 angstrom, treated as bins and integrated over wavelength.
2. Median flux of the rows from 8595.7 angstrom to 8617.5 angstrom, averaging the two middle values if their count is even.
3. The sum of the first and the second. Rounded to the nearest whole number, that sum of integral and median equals 637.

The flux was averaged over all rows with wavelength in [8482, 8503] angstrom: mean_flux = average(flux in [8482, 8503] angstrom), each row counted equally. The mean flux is 42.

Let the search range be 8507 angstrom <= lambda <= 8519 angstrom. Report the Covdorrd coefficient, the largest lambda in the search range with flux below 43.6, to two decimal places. 8511.96 angstrom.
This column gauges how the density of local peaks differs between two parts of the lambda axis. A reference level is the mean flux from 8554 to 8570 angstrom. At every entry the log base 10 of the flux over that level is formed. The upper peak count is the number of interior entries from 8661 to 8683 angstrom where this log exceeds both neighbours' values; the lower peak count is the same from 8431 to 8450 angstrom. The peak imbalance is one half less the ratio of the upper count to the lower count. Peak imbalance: -0.5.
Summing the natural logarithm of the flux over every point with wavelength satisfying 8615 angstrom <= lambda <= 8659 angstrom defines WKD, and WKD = 83.40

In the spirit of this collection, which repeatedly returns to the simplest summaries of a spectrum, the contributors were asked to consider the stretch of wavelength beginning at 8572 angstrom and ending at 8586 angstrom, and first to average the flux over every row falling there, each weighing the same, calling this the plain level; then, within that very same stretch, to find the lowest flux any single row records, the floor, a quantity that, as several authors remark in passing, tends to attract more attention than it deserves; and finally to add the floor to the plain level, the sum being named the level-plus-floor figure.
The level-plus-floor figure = 89.5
